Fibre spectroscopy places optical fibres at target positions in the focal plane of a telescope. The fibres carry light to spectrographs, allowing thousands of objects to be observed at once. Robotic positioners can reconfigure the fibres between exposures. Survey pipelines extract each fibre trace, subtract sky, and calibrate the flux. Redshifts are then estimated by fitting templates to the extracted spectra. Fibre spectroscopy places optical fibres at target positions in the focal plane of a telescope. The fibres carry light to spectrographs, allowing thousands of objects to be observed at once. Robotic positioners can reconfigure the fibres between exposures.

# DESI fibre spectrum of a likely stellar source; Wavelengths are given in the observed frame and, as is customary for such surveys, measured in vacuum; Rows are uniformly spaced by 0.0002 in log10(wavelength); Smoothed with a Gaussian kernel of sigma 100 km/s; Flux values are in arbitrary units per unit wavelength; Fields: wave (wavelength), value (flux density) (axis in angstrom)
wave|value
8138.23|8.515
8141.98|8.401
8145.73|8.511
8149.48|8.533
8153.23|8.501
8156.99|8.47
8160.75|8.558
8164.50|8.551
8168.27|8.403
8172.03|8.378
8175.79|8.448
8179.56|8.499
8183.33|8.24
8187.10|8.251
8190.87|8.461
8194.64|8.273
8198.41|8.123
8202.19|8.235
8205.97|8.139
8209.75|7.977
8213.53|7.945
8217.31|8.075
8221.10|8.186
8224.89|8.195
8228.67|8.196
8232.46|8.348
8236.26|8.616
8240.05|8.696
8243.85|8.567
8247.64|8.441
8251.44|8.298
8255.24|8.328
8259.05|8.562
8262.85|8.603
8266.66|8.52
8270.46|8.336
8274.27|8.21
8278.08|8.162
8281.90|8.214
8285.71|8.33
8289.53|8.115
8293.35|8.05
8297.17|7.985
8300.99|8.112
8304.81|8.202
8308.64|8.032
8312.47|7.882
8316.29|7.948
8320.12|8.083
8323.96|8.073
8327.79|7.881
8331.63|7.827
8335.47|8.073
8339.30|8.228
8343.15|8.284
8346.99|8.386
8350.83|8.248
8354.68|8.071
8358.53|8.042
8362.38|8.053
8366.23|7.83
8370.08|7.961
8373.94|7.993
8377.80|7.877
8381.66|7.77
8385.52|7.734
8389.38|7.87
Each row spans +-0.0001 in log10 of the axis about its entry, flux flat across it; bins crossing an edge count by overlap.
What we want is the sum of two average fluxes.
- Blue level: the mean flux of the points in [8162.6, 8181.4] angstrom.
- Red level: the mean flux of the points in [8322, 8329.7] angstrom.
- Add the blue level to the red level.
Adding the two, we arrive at 16.4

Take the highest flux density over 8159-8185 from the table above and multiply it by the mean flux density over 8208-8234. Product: 69.6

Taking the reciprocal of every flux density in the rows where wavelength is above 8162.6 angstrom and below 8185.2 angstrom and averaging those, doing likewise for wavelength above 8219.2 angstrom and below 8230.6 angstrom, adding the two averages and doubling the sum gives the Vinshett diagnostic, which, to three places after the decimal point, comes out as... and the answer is 0.482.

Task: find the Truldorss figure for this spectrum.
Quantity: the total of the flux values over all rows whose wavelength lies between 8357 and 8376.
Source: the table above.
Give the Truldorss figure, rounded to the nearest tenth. 39.9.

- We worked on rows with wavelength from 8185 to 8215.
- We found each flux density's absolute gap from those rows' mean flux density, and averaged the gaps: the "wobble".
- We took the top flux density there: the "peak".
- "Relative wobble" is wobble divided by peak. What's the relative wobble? 0.015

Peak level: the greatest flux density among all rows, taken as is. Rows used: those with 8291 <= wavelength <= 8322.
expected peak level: 8.202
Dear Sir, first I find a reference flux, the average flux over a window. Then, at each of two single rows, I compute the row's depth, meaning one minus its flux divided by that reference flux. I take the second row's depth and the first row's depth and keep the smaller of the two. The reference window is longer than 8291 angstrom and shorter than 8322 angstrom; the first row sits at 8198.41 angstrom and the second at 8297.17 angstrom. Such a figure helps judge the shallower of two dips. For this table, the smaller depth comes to -0.01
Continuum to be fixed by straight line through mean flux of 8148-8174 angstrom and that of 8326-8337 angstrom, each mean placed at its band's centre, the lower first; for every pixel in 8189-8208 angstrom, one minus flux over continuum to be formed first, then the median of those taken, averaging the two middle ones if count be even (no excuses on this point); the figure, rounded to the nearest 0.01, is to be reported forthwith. 0.01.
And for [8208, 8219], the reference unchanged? 0.04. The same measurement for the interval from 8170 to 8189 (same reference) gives 0.01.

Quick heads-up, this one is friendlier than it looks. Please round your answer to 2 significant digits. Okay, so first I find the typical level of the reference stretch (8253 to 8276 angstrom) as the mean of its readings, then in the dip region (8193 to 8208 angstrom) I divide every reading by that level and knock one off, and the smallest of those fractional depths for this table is -0.036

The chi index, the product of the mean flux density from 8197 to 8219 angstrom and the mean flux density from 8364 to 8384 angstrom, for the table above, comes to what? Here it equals 64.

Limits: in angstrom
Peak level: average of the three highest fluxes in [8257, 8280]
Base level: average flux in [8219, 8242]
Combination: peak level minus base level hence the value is 0.19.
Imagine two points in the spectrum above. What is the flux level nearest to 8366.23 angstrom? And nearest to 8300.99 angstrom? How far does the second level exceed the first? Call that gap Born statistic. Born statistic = 0.28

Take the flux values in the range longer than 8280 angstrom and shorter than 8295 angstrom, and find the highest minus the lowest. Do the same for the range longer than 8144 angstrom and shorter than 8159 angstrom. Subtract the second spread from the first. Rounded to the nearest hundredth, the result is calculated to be 0.22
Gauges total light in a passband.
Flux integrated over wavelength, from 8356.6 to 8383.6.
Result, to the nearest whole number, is 214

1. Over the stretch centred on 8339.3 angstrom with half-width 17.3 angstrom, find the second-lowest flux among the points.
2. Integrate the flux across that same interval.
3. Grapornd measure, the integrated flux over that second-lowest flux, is 35.6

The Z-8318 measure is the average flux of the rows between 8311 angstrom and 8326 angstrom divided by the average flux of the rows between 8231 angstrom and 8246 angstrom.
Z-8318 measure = 0.935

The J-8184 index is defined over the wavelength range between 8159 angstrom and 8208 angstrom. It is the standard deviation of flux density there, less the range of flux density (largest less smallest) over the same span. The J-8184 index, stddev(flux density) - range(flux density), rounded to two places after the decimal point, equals -0.29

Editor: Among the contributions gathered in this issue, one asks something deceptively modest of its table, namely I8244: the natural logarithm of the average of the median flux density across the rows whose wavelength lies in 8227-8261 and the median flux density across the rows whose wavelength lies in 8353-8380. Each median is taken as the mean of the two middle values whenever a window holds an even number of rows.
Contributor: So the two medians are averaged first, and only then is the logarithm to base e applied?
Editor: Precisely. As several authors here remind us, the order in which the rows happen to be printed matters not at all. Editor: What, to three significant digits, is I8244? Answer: 2.11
